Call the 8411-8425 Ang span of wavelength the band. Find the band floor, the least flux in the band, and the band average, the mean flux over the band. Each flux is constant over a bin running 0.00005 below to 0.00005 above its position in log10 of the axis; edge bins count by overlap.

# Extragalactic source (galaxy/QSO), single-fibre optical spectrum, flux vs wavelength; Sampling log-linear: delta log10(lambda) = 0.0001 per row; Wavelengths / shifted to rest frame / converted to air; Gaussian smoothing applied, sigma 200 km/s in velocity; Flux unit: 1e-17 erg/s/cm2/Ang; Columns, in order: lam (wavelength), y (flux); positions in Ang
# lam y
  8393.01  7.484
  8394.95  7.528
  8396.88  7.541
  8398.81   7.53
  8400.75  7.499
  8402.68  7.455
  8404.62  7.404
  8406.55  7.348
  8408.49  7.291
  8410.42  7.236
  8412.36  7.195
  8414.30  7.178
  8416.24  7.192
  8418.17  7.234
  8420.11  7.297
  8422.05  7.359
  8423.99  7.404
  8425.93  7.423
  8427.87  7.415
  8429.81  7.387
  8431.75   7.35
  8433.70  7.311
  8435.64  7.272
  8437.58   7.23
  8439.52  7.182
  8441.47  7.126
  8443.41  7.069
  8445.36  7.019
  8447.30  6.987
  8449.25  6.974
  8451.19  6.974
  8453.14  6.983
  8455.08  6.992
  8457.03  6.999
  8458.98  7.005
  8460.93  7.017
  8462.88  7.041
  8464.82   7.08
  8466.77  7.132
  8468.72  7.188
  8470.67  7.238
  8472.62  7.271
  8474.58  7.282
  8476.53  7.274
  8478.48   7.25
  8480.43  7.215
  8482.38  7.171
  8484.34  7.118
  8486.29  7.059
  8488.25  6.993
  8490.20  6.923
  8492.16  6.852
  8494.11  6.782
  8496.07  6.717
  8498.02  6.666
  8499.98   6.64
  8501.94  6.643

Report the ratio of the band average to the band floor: 1.012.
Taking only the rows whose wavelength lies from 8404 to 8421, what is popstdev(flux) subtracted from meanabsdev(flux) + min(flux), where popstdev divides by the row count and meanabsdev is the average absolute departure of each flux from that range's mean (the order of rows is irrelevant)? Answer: 7.17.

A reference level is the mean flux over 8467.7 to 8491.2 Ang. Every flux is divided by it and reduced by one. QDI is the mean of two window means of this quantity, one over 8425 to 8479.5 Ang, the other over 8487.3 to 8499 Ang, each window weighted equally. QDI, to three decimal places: -0.024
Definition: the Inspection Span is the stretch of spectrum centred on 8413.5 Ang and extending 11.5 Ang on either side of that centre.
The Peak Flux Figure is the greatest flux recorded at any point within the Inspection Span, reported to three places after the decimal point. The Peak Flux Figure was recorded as 7.455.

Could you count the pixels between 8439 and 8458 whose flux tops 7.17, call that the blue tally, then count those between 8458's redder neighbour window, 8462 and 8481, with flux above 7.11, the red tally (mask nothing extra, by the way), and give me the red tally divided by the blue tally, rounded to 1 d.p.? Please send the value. 8.0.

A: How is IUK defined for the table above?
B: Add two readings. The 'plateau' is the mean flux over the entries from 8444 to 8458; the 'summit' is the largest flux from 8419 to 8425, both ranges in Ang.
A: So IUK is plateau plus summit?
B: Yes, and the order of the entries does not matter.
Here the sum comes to 14.4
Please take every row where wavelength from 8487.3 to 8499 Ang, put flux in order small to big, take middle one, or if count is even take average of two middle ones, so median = 6.8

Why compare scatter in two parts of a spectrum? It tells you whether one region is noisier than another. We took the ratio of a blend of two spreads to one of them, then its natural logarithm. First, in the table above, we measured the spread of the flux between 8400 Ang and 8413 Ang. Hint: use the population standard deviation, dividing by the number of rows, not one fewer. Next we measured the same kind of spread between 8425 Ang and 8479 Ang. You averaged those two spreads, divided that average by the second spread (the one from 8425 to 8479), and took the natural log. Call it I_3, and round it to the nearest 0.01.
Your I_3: -0.15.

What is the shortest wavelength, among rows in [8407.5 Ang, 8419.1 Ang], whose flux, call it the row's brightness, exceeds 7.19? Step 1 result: 8408.49 Ang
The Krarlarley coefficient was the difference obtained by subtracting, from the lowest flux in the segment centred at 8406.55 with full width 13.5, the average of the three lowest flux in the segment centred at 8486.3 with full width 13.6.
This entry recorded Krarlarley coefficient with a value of 0.27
